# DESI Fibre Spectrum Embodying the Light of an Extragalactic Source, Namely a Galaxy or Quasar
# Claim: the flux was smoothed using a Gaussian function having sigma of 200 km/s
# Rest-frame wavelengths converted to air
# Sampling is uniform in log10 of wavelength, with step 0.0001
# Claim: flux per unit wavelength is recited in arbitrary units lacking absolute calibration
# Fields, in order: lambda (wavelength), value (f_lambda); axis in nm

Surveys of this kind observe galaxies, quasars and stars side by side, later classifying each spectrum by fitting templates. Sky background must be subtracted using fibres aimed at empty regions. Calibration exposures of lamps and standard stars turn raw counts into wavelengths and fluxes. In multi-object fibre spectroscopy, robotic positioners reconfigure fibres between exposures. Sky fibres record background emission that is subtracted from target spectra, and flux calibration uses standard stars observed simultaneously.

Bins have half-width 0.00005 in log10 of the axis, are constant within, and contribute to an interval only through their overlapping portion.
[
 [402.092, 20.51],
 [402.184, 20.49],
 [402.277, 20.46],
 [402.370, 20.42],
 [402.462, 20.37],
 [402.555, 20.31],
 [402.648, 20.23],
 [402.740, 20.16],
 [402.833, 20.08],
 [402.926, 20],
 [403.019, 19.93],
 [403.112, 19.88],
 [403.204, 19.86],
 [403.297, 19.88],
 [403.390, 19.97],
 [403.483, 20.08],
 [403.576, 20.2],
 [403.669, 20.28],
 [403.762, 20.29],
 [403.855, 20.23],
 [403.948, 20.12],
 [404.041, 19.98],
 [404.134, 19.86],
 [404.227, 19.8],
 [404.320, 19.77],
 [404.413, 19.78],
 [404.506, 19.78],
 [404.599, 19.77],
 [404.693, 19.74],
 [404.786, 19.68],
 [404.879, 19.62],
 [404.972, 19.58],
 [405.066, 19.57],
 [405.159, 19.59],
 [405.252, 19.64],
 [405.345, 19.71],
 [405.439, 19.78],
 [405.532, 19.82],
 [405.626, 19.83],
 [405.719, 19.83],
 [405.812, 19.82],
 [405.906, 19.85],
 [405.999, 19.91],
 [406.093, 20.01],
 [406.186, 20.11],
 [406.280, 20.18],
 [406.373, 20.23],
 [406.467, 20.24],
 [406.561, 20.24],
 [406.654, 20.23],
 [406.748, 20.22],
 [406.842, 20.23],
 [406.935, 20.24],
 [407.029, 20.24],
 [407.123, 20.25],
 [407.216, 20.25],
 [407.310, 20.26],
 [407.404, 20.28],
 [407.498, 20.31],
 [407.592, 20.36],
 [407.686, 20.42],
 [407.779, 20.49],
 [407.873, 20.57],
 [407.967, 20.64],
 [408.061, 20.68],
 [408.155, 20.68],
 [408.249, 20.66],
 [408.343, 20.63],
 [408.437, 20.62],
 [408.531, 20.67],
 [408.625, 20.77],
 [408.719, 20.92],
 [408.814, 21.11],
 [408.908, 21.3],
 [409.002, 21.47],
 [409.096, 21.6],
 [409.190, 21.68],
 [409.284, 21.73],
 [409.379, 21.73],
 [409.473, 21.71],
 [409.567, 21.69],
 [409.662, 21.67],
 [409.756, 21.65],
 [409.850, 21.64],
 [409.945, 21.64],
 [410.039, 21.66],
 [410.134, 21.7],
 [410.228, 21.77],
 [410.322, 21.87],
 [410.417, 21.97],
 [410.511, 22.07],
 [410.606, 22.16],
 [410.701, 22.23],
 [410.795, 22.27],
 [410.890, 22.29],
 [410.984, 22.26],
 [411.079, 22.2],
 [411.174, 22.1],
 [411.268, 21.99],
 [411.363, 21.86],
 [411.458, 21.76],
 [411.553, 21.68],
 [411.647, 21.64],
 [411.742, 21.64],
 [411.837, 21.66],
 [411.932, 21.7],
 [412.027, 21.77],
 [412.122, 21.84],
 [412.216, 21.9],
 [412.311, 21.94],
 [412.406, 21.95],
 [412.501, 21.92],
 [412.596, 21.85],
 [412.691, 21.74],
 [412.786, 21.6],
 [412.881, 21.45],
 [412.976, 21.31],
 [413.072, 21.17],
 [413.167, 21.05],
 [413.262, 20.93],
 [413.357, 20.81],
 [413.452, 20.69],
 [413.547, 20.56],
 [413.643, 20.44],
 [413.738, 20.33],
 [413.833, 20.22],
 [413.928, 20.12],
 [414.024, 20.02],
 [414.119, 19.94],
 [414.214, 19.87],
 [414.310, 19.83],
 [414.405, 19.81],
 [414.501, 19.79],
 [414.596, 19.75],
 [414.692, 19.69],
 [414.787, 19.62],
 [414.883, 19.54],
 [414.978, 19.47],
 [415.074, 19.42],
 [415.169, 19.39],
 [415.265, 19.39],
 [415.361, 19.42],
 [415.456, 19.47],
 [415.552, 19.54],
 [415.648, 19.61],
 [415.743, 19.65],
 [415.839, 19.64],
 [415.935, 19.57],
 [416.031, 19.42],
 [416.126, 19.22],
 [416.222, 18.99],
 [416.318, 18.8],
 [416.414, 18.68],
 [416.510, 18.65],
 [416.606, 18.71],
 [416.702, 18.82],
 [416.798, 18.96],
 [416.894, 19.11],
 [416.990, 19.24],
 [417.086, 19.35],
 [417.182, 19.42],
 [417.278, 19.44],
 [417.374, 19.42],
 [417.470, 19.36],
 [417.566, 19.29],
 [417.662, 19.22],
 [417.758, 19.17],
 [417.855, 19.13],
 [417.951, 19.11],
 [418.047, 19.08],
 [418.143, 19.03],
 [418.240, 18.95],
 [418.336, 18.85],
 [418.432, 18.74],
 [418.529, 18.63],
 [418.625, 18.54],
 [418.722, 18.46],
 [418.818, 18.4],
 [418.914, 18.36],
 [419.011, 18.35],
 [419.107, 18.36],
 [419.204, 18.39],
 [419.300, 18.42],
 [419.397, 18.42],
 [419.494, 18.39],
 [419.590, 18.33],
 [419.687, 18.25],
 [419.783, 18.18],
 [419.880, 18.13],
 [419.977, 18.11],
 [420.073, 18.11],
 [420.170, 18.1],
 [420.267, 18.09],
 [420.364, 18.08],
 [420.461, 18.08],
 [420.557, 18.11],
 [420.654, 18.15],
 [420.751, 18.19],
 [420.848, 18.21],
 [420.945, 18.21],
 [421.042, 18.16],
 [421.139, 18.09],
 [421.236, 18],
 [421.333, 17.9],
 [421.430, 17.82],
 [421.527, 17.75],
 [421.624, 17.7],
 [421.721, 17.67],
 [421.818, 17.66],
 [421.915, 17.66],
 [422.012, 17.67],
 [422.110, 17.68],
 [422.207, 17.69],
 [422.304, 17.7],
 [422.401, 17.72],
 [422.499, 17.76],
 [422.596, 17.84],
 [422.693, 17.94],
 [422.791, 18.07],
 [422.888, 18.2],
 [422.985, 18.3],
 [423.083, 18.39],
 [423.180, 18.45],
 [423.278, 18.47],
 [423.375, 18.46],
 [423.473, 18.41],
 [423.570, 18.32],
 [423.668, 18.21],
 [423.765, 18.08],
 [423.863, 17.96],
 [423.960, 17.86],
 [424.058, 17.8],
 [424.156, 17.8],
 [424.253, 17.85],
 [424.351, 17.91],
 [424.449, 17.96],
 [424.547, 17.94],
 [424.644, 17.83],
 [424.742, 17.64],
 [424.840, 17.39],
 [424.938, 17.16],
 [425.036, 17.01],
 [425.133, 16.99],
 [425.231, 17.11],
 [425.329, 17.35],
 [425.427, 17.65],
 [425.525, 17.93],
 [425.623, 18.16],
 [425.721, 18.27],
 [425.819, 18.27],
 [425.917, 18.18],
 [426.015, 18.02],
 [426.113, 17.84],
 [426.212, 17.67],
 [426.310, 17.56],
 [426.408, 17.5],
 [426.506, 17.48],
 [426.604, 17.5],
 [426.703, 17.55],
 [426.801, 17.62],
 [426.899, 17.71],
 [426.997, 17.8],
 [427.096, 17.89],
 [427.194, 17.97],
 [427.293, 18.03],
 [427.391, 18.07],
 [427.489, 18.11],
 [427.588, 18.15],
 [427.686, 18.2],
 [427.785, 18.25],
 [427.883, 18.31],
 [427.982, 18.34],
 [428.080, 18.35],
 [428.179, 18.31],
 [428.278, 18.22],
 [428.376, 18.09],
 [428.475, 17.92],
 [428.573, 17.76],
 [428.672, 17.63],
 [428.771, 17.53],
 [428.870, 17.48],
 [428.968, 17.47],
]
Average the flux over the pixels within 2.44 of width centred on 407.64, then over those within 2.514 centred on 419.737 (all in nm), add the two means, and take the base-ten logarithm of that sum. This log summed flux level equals 1.59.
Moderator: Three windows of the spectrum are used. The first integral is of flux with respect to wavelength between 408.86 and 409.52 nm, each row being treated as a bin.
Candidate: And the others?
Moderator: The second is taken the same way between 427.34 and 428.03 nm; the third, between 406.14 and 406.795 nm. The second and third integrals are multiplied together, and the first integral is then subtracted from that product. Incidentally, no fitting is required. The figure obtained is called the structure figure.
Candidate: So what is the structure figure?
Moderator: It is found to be 152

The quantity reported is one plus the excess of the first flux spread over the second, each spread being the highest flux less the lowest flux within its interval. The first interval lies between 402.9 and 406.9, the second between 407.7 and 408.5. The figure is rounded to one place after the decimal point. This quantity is 1.5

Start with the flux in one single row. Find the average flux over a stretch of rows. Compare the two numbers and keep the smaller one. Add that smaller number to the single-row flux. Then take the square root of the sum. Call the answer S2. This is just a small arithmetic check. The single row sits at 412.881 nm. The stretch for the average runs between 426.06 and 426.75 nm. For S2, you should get 6.25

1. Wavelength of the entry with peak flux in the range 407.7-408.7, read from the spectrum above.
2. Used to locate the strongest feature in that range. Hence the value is 408.625 nm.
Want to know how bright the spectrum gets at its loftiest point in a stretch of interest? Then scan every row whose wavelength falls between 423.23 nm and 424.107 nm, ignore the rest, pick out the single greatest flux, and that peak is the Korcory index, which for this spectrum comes 18.47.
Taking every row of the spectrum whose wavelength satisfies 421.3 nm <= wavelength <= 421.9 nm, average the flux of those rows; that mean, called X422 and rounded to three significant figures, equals 17.8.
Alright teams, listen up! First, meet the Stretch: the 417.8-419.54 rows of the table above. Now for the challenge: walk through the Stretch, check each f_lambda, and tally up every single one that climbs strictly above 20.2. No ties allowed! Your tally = 0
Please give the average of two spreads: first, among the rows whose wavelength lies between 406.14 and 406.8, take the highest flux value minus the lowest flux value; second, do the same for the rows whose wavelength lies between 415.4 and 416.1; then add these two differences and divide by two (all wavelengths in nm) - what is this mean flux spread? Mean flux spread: 0.2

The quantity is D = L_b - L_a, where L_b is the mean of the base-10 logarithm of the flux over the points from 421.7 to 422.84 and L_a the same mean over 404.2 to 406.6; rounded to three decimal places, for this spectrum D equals -0.048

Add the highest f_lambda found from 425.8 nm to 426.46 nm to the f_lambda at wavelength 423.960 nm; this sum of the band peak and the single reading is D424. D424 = 36.1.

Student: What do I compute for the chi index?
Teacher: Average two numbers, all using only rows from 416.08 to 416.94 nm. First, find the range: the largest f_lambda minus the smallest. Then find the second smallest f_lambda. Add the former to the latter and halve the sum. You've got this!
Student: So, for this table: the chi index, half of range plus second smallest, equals 9.6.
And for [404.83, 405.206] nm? 9.8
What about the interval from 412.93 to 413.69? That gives 10.7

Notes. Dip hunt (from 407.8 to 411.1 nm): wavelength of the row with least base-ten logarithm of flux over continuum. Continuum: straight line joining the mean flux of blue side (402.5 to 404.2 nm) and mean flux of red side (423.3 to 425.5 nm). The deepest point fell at 407.873 nm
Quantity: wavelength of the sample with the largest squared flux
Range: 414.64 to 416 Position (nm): 414.692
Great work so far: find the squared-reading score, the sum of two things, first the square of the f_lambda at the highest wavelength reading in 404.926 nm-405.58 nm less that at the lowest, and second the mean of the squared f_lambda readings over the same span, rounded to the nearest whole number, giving 396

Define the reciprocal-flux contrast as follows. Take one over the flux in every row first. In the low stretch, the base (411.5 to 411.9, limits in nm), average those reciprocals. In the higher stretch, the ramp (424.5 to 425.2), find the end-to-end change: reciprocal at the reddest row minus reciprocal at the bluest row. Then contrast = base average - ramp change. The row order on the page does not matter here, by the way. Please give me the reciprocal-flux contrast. 0.0431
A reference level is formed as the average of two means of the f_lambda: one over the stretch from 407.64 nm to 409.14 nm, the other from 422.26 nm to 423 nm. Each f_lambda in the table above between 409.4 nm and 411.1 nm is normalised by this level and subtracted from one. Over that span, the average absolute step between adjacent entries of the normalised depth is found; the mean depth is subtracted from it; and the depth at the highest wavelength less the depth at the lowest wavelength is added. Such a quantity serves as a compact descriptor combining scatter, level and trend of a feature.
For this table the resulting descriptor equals 0.11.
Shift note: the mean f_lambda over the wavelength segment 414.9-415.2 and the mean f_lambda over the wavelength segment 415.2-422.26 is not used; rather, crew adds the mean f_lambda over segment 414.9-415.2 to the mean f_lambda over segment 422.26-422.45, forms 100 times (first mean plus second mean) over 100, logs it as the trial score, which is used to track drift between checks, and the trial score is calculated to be 37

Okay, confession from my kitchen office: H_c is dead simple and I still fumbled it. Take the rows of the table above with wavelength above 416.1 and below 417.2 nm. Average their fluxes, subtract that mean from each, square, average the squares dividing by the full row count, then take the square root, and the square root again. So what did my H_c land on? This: 0.51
